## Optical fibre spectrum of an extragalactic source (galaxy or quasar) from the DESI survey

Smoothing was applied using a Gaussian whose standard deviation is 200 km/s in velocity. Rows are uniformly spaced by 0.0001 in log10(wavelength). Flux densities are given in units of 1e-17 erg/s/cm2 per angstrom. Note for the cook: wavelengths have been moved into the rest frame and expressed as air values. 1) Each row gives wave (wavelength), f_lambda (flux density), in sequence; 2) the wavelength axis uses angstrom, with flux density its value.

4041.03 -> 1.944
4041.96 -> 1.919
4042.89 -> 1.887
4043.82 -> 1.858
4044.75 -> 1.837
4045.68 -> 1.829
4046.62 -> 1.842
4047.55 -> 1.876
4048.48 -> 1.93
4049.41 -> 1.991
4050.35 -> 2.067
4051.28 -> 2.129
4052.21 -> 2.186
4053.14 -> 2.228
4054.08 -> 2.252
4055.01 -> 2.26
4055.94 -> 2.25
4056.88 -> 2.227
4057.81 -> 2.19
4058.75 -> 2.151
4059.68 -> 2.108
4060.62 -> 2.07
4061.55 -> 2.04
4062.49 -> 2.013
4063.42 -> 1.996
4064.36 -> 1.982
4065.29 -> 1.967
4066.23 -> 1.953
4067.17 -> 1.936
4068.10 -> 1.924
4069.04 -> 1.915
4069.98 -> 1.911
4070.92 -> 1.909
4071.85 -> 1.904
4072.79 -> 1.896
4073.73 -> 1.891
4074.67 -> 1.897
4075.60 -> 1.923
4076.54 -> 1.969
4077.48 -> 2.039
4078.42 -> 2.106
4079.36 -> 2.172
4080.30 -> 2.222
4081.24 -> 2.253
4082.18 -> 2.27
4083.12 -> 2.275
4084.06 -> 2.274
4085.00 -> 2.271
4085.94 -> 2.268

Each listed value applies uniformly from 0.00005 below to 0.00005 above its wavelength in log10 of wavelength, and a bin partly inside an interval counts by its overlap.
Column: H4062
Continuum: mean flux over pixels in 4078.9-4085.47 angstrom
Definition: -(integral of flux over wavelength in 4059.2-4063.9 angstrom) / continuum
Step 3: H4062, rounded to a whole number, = -4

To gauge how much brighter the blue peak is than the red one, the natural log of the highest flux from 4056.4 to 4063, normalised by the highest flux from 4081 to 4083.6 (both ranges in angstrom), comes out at -0.02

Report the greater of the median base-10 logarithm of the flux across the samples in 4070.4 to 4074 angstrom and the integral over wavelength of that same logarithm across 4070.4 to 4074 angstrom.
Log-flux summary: 1.0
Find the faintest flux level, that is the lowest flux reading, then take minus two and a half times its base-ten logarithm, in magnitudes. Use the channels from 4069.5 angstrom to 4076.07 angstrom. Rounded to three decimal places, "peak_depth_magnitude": -0.692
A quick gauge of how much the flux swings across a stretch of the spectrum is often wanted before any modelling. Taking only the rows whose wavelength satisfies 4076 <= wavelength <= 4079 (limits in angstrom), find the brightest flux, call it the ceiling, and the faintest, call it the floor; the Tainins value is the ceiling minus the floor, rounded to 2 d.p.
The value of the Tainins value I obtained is 0.14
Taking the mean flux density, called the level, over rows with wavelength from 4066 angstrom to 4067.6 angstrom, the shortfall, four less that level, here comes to 2.06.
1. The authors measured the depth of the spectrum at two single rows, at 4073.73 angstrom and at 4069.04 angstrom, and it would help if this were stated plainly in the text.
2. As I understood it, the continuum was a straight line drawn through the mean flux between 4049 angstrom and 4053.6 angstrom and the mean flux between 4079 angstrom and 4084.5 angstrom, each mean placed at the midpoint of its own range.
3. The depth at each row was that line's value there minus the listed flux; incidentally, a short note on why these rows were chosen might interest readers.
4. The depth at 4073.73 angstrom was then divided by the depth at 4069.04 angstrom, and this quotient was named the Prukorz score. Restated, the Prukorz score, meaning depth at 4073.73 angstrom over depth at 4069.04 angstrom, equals 1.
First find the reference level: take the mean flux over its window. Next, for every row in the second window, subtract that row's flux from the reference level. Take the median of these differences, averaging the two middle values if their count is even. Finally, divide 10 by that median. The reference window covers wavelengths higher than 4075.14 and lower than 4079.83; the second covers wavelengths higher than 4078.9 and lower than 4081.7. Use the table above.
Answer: -55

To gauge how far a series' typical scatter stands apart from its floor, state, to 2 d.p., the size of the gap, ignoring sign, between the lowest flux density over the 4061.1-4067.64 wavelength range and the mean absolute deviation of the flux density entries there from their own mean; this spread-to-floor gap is 1.91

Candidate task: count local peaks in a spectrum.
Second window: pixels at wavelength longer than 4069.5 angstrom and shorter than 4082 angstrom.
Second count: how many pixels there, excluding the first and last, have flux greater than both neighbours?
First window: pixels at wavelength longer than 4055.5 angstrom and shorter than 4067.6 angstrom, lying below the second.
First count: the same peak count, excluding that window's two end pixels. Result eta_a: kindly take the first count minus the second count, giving 0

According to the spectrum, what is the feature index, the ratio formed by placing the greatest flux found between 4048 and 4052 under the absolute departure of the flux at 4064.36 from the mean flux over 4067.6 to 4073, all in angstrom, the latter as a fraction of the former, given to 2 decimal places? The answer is 0.03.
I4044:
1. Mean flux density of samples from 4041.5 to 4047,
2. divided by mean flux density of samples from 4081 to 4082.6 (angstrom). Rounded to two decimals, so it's 0.82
